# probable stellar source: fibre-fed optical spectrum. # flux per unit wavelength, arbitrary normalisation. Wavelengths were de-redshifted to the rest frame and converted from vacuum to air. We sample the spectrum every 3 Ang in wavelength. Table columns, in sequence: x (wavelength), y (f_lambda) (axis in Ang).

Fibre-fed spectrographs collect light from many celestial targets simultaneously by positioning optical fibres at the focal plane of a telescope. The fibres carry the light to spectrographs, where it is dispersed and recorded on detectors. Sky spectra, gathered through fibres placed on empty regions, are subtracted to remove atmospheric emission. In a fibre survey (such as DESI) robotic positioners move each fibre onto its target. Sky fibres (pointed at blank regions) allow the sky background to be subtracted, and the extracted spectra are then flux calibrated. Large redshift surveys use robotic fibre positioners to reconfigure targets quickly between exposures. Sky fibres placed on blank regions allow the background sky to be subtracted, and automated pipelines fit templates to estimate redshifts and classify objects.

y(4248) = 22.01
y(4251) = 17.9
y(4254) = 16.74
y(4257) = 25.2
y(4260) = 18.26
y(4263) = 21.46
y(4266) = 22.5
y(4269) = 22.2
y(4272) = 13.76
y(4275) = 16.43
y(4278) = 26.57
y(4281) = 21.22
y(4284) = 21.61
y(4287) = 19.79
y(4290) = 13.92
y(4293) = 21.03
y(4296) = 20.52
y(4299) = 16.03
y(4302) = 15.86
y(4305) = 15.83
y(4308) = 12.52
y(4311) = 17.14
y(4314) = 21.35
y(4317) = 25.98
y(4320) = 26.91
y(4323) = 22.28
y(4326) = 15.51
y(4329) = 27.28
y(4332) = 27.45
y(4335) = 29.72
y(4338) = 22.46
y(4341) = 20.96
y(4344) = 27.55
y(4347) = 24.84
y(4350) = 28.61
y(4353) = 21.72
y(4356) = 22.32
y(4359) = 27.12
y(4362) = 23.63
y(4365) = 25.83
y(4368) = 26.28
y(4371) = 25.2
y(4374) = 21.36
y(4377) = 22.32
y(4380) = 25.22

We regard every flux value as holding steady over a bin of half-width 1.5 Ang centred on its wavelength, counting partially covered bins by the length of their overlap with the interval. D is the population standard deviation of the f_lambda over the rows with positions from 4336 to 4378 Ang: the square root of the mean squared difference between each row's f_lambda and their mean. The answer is 2.4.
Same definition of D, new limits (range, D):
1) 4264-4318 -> 4.0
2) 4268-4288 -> 3.8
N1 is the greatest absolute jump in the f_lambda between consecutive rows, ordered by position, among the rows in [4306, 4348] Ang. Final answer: 11.8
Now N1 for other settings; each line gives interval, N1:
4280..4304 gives 7.1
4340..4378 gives 6.9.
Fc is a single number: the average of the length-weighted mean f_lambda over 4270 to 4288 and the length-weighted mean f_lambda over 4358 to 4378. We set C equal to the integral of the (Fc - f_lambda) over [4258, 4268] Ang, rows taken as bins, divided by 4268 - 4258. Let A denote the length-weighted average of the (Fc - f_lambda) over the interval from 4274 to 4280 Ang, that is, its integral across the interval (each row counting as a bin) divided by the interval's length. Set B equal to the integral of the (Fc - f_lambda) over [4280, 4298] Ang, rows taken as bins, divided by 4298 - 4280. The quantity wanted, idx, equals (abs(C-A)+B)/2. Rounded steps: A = 0.3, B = 2.7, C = 1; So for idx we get 1.8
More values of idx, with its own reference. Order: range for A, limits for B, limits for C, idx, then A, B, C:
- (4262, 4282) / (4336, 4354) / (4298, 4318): 0.3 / 1.7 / -2.3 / 5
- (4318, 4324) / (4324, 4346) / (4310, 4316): 1.4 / -2.7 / -2.1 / 2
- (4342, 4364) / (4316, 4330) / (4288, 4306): 3.3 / -2.8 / -1.1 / 5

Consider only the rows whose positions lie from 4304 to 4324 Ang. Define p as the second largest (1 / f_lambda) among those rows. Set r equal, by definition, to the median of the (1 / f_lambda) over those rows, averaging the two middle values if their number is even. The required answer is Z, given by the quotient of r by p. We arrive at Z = 0.74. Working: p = 0.0632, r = 0.047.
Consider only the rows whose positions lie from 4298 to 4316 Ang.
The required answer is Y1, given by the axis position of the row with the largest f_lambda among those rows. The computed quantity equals 4314 Ang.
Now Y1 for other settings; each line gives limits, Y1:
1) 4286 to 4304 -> 4293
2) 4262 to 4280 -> 4278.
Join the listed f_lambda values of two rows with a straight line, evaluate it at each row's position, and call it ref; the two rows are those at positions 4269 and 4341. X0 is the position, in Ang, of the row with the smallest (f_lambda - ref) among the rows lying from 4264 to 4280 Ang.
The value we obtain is 4272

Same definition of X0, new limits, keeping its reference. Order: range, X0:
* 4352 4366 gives 4353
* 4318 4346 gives 4326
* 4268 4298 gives 4272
